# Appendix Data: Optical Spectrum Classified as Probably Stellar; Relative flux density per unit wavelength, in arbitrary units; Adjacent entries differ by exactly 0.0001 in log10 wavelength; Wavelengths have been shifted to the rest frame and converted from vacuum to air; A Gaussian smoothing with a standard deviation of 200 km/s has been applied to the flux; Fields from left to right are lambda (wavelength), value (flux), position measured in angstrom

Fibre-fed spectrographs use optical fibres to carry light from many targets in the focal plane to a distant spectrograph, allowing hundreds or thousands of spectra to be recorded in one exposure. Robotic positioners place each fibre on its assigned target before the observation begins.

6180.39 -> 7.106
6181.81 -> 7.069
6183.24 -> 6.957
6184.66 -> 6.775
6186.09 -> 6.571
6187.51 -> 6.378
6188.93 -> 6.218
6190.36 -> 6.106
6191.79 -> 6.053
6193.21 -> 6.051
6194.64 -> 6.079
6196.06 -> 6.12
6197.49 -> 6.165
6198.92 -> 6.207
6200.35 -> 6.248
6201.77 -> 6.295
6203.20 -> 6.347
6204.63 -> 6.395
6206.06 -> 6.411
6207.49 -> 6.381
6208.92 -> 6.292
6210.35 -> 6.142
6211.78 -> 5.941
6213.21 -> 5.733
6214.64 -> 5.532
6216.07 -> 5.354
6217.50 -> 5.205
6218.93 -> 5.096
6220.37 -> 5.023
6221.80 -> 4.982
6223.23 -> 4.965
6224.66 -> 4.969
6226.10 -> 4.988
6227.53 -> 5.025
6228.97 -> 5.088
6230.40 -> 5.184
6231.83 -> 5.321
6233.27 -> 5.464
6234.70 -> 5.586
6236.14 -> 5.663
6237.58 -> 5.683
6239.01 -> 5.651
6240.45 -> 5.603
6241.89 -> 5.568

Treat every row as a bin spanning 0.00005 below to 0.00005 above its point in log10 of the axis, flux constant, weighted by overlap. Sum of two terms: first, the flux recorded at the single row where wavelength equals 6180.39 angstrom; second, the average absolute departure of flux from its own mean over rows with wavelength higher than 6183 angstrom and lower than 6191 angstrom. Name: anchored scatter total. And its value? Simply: 7.37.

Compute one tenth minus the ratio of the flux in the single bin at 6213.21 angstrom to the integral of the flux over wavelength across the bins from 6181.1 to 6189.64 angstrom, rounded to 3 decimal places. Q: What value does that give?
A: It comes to -0.001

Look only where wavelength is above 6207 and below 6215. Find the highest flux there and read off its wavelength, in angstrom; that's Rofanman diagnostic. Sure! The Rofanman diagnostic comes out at 6207.49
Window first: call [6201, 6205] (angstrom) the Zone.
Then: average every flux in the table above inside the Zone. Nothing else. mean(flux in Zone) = 6.3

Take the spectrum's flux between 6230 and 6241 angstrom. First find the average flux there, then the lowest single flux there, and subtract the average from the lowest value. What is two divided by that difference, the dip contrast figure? -6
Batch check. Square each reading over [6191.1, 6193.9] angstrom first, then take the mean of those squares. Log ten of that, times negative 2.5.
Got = -3.9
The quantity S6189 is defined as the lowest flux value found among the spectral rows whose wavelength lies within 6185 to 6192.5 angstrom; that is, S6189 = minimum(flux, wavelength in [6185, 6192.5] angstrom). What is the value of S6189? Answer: 6.053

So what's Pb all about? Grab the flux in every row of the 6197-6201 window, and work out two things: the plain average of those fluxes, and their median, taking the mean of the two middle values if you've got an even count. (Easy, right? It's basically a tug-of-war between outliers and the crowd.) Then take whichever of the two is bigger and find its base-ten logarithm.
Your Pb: 0.79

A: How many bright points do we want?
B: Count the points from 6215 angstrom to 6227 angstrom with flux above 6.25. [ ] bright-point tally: 0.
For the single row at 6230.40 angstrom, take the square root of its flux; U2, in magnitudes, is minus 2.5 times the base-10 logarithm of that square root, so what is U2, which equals -0.89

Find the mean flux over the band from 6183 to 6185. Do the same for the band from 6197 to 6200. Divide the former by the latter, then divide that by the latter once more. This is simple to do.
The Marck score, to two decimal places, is 0.18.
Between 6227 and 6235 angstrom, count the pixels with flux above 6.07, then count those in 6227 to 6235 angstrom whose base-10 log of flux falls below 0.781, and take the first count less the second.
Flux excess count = -6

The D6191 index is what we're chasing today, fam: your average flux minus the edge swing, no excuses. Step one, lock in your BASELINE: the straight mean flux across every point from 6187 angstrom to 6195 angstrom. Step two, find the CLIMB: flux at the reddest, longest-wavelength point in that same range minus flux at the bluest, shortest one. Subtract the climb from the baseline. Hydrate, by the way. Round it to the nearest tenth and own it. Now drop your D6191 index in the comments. 6.4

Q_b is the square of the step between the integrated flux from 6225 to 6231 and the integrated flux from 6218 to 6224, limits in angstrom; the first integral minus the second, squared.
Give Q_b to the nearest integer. 0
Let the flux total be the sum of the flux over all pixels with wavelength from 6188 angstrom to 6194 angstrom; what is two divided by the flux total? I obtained 0.082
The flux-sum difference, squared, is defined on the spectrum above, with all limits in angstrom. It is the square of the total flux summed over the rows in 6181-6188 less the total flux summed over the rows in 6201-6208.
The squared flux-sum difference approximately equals 3.7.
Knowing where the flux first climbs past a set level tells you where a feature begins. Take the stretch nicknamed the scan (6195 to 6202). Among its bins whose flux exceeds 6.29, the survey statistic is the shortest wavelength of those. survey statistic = 6201.77 angstrom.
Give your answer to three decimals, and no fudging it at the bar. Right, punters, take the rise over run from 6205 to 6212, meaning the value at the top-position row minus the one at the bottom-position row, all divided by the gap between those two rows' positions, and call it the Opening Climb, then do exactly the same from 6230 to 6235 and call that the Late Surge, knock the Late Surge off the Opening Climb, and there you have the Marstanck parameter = -0.176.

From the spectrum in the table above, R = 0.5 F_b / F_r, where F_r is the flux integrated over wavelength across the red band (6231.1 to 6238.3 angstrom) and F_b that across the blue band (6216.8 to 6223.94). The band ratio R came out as 0.45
